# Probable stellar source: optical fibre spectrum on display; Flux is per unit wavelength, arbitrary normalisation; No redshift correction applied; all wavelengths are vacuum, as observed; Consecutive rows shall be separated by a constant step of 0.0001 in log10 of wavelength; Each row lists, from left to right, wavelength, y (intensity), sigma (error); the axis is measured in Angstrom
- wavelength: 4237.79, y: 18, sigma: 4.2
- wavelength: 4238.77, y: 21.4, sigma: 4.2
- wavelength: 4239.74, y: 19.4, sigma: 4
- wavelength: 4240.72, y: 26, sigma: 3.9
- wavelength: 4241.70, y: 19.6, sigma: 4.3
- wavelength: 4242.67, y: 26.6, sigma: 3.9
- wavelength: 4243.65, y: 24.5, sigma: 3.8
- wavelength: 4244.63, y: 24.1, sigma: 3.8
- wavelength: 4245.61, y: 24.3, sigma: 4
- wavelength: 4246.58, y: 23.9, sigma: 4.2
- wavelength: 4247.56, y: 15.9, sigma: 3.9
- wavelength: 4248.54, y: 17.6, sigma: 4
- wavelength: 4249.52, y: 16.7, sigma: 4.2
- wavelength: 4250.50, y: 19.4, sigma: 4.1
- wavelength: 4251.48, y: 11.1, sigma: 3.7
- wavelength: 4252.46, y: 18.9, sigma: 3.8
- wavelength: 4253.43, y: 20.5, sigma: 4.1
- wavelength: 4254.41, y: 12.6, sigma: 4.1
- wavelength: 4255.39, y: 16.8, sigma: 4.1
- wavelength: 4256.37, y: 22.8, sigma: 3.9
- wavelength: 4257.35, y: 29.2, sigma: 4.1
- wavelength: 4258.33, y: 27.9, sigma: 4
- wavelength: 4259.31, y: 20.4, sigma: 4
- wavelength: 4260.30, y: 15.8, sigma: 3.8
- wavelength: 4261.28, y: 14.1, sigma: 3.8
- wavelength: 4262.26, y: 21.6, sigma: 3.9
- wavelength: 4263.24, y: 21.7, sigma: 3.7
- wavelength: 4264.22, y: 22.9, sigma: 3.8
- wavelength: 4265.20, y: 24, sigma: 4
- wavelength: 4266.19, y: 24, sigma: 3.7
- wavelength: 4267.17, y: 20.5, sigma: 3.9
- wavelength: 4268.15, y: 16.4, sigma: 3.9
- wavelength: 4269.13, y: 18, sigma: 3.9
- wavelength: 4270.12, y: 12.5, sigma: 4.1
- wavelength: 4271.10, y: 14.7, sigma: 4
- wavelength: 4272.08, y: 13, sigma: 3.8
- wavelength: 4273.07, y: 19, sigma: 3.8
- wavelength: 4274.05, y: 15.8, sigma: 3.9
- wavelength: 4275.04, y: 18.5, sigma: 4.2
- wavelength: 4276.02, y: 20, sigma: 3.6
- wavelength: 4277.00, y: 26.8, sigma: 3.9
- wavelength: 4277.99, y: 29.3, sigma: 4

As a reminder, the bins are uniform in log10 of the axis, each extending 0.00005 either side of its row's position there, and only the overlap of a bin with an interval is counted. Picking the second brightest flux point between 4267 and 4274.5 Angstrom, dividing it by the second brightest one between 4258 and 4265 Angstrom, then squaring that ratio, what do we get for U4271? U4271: 0.69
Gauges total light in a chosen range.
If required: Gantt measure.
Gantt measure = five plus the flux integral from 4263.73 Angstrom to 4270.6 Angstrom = 141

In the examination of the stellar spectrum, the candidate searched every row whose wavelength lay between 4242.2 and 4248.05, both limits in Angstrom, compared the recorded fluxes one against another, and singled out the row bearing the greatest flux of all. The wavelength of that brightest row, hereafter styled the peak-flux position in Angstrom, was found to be 4242.67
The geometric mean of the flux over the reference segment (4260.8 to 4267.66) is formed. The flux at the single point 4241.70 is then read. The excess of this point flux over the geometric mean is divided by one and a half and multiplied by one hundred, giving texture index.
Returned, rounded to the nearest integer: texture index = -92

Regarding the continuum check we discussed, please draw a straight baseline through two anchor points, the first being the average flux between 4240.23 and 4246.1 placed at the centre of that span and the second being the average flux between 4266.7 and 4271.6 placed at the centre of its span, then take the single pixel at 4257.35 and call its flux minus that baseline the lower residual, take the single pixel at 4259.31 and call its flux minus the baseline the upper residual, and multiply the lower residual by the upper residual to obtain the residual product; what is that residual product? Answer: 10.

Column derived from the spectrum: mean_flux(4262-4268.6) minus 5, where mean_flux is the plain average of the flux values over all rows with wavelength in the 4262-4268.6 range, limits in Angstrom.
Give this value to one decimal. 16.6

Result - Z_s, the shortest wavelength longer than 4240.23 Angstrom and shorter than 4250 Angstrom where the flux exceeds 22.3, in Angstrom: 4240.72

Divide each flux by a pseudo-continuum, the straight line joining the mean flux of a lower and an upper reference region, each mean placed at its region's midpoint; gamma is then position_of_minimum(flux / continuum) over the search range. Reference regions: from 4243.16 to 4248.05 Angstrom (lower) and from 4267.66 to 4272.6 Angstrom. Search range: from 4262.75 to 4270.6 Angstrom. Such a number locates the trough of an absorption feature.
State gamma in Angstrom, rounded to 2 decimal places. 4270.12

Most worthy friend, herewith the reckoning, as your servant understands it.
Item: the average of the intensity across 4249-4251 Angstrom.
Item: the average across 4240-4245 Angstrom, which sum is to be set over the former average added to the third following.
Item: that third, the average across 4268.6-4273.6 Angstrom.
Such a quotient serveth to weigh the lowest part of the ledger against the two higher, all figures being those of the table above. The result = 0.72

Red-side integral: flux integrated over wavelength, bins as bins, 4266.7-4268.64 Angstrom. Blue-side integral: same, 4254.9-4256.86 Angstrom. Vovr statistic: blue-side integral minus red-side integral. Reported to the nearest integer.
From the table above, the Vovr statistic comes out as 3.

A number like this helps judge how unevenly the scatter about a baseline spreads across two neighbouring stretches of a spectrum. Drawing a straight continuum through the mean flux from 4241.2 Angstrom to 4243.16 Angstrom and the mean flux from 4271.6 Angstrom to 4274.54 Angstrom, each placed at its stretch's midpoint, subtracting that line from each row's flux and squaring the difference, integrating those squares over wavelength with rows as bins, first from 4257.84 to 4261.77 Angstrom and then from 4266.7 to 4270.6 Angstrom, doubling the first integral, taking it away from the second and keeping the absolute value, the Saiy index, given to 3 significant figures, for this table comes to 178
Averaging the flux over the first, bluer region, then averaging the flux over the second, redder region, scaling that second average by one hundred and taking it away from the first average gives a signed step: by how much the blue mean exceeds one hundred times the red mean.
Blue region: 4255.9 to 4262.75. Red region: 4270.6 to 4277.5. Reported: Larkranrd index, -1804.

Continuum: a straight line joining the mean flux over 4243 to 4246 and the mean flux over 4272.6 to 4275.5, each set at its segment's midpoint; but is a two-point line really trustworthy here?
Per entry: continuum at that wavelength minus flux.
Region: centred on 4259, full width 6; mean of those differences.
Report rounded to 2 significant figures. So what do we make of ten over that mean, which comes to -18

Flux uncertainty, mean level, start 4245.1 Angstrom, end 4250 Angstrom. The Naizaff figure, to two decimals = 4.06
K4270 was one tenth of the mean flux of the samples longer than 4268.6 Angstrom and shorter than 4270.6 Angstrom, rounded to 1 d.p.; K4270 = 1.5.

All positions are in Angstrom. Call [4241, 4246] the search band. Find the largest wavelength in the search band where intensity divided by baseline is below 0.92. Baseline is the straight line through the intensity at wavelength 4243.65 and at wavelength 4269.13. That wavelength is 4241.70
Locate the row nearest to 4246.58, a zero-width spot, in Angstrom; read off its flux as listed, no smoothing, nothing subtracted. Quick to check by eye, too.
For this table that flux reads 23.9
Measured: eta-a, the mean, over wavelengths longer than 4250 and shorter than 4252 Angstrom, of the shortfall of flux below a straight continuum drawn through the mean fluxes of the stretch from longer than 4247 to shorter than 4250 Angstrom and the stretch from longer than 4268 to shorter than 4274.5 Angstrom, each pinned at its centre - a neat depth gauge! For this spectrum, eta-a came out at 1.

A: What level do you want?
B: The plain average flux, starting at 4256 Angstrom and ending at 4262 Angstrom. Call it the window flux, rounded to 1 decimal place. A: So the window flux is 21.7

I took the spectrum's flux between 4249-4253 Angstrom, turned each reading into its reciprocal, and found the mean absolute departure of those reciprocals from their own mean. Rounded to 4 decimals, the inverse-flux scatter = 0.0132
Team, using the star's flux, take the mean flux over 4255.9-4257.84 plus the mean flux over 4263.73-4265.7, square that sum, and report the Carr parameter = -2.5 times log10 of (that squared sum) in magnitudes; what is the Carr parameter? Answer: -8.47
